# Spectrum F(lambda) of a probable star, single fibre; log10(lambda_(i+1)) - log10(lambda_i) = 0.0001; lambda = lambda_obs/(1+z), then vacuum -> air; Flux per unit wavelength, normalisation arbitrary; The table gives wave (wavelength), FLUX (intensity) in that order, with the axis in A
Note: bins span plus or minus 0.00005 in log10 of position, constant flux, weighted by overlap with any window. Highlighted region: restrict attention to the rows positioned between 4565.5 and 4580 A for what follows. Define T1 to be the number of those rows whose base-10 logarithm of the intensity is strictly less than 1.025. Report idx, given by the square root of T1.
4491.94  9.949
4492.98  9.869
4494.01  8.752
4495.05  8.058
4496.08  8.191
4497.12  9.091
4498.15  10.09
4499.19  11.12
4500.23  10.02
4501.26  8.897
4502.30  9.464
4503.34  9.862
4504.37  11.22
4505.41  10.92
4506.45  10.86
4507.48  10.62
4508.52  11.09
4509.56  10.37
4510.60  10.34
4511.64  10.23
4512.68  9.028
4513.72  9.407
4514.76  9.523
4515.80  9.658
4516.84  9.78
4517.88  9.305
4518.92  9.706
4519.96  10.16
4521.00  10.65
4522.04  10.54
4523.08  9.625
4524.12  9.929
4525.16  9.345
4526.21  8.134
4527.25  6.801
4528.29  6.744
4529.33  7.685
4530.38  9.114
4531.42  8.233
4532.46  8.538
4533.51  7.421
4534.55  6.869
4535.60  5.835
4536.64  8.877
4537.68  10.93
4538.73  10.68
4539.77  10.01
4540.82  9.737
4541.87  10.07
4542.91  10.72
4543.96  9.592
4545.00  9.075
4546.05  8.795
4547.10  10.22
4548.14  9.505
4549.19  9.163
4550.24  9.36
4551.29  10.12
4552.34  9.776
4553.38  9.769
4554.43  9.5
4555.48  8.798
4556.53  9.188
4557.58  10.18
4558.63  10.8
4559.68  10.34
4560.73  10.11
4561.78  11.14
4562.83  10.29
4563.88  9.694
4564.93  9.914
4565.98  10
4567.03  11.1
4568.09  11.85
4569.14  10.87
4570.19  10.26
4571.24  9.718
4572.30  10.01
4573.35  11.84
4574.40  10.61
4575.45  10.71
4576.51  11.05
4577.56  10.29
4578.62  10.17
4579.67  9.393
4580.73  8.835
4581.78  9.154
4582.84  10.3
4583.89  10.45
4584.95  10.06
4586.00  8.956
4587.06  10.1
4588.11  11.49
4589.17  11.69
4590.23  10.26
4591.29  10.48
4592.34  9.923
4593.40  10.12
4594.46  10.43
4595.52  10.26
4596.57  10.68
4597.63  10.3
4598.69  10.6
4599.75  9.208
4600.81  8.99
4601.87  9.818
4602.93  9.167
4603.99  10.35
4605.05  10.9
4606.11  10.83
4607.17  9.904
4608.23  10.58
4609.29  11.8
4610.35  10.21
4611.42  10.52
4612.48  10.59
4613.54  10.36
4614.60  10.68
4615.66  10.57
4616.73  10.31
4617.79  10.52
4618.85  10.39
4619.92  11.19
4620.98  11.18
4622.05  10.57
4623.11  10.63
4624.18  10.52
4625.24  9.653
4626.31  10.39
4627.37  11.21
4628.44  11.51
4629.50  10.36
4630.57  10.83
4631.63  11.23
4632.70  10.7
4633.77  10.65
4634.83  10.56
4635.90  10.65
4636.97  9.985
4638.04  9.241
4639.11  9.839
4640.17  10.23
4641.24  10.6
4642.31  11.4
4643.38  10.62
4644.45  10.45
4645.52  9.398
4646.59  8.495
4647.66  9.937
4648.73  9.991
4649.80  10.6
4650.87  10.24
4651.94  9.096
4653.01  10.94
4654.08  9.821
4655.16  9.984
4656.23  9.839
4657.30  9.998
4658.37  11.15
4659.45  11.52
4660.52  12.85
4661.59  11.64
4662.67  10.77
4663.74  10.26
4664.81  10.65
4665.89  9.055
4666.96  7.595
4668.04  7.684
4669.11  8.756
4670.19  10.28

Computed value 2.65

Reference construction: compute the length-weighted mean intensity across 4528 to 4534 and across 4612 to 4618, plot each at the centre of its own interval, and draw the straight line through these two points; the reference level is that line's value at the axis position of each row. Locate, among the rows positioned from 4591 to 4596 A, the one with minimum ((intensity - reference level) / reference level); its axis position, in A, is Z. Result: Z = 4592.34 A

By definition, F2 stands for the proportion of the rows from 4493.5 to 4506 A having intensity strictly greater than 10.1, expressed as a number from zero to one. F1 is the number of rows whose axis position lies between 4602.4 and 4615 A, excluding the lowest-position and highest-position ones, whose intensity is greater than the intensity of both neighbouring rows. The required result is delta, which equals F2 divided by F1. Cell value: 0.083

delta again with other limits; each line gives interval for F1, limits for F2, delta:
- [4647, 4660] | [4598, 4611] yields 0.194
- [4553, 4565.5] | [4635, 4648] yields 0.250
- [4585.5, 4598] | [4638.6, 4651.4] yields 0.146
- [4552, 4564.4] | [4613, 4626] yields 0.458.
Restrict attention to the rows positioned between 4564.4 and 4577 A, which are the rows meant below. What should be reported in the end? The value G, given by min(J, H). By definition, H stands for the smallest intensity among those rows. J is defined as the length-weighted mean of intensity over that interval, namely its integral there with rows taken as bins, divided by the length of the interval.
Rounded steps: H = 9.718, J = 10.7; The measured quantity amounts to 9.72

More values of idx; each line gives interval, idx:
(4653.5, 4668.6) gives 2.83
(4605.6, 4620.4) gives 3.16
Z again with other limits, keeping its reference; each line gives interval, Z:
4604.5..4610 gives 4607.17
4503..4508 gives 4503.34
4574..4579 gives 4578.62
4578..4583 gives 4580.73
